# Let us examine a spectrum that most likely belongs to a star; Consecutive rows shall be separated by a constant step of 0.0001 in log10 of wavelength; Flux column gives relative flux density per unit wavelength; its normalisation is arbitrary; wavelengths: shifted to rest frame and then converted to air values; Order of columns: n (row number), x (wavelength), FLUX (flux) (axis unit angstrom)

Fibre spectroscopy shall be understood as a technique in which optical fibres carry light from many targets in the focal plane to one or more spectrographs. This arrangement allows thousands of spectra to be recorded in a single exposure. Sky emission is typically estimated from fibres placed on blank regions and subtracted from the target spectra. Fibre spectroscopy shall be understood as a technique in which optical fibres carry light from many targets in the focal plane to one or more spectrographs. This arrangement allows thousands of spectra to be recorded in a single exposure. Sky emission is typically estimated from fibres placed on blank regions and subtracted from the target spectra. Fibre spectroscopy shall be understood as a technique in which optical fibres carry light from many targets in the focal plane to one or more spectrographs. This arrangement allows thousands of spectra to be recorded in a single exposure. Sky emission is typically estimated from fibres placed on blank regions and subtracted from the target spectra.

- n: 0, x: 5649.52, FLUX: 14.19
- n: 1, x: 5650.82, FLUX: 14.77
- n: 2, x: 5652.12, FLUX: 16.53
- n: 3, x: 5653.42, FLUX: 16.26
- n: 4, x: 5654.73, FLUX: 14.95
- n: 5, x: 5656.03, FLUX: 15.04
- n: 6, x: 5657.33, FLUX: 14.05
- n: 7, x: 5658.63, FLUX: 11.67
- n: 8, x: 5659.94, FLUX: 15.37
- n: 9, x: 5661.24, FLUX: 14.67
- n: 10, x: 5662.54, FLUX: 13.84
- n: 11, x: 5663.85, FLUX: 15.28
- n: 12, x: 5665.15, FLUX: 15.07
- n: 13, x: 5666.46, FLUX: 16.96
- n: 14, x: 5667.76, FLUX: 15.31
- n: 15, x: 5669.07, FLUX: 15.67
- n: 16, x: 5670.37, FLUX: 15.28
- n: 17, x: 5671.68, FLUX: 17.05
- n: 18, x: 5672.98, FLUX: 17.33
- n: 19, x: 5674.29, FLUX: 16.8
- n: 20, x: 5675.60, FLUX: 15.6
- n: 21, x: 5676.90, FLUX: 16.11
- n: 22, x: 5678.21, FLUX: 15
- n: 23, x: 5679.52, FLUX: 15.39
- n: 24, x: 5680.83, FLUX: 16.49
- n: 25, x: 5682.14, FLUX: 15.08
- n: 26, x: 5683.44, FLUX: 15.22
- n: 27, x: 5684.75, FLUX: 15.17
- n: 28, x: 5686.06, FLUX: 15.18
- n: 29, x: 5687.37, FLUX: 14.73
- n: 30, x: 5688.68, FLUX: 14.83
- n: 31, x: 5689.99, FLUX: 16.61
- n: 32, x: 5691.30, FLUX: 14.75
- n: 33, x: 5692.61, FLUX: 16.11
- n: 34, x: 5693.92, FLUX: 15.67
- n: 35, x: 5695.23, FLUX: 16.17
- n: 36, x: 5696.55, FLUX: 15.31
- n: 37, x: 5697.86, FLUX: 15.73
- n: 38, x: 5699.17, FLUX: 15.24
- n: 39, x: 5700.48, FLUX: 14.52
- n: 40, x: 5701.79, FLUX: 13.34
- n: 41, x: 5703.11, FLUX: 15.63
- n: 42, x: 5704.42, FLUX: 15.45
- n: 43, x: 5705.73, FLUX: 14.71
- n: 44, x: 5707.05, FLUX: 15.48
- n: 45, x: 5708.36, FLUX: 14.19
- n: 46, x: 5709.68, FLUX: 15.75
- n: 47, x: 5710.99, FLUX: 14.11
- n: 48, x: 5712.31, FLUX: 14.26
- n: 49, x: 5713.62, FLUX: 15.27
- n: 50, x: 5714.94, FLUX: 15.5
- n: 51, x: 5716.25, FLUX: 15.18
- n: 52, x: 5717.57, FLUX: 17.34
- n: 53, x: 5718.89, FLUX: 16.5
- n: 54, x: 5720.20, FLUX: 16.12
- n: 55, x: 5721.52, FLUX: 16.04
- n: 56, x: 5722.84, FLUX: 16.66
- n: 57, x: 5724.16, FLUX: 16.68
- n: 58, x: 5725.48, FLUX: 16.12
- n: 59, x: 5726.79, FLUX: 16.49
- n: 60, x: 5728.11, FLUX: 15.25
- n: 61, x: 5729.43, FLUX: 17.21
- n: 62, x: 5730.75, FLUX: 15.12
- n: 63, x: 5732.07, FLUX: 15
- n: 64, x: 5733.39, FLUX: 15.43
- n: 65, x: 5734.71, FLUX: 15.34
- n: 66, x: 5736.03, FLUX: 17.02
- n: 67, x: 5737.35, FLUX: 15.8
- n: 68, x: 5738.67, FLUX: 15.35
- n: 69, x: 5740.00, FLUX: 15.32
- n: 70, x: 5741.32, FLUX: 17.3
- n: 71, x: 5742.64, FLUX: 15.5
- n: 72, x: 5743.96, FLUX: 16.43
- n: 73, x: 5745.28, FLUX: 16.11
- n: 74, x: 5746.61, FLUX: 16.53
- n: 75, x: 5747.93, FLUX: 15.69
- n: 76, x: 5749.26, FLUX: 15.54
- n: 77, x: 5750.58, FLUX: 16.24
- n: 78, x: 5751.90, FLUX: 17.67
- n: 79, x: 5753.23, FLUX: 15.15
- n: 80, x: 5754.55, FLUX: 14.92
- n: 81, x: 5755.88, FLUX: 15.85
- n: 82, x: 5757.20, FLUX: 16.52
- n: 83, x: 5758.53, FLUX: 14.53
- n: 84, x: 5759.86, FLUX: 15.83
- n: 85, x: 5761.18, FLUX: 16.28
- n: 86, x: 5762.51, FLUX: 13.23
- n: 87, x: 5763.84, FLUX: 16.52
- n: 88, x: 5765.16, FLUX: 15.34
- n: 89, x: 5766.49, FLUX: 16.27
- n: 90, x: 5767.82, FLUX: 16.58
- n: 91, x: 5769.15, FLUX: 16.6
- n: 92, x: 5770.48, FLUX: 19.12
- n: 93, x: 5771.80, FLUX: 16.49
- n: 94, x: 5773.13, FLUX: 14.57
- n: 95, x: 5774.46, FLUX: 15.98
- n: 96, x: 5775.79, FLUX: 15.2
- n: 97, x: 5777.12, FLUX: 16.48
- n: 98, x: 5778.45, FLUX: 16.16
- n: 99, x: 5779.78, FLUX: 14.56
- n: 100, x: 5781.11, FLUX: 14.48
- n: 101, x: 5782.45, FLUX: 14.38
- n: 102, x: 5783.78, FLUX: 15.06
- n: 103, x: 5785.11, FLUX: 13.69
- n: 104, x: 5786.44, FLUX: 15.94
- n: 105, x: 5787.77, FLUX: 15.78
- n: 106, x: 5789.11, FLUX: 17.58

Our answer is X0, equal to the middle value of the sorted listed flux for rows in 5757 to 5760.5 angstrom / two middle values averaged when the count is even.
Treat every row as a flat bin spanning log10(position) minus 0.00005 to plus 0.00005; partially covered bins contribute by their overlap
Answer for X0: 15.8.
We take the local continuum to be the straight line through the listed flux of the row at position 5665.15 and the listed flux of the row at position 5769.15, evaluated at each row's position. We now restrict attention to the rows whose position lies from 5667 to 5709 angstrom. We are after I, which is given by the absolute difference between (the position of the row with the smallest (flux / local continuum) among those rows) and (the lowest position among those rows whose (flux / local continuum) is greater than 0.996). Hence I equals 34.0 angstrom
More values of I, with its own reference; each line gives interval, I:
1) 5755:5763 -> 5.3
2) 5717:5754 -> 35.7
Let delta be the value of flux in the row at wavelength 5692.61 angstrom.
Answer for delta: 16.11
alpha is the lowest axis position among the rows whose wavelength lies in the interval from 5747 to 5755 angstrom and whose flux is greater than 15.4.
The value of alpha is 5747.93 angstrom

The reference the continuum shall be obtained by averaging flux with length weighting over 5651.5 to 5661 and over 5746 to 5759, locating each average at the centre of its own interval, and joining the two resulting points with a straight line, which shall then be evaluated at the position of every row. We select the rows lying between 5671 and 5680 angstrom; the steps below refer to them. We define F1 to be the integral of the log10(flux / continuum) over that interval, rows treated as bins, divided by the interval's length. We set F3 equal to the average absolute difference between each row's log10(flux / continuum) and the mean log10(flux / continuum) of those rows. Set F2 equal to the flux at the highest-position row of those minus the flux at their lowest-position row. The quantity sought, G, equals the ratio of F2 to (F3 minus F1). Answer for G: 152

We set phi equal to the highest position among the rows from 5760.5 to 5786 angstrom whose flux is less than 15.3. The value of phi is 5785.11 angstrom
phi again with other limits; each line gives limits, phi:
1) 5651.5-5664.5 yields 5663.85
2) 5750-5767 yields 5762.51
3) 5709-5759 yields 5758.53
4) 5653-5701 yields 5700.48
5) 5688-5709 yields 5708.36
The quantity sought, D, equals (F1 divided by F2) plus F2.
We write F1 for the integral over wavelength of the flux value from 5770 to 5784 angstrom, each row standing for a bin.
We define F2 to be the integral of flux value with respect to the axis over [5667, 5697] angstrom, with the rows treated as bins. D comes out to 471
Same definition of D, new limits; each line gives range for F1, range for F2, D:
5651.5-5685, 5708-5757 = 778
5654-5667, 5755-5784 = 457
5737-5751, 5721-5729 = 132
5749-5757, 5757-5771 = 225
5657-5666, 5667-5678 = 178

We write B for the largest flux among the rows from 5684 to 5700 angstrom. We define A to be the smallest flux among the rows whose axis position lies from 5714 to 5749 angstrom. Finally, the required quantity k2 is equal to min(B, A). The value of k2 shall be 15.0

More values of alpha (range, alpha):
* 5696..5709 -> 5697.86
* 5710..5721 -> 5714.94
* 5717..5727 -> 5717.57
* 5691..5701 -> 5692.61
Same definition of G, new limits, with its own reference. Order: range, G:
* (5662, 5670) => 338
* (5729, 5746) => -81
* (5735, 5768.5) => -23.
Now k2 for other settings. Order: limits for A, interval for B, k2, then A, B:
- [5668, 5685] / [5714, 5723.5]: 15.0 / 15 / 17.34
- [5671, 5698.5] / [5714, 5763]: 14.7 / 14.73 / 17.67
